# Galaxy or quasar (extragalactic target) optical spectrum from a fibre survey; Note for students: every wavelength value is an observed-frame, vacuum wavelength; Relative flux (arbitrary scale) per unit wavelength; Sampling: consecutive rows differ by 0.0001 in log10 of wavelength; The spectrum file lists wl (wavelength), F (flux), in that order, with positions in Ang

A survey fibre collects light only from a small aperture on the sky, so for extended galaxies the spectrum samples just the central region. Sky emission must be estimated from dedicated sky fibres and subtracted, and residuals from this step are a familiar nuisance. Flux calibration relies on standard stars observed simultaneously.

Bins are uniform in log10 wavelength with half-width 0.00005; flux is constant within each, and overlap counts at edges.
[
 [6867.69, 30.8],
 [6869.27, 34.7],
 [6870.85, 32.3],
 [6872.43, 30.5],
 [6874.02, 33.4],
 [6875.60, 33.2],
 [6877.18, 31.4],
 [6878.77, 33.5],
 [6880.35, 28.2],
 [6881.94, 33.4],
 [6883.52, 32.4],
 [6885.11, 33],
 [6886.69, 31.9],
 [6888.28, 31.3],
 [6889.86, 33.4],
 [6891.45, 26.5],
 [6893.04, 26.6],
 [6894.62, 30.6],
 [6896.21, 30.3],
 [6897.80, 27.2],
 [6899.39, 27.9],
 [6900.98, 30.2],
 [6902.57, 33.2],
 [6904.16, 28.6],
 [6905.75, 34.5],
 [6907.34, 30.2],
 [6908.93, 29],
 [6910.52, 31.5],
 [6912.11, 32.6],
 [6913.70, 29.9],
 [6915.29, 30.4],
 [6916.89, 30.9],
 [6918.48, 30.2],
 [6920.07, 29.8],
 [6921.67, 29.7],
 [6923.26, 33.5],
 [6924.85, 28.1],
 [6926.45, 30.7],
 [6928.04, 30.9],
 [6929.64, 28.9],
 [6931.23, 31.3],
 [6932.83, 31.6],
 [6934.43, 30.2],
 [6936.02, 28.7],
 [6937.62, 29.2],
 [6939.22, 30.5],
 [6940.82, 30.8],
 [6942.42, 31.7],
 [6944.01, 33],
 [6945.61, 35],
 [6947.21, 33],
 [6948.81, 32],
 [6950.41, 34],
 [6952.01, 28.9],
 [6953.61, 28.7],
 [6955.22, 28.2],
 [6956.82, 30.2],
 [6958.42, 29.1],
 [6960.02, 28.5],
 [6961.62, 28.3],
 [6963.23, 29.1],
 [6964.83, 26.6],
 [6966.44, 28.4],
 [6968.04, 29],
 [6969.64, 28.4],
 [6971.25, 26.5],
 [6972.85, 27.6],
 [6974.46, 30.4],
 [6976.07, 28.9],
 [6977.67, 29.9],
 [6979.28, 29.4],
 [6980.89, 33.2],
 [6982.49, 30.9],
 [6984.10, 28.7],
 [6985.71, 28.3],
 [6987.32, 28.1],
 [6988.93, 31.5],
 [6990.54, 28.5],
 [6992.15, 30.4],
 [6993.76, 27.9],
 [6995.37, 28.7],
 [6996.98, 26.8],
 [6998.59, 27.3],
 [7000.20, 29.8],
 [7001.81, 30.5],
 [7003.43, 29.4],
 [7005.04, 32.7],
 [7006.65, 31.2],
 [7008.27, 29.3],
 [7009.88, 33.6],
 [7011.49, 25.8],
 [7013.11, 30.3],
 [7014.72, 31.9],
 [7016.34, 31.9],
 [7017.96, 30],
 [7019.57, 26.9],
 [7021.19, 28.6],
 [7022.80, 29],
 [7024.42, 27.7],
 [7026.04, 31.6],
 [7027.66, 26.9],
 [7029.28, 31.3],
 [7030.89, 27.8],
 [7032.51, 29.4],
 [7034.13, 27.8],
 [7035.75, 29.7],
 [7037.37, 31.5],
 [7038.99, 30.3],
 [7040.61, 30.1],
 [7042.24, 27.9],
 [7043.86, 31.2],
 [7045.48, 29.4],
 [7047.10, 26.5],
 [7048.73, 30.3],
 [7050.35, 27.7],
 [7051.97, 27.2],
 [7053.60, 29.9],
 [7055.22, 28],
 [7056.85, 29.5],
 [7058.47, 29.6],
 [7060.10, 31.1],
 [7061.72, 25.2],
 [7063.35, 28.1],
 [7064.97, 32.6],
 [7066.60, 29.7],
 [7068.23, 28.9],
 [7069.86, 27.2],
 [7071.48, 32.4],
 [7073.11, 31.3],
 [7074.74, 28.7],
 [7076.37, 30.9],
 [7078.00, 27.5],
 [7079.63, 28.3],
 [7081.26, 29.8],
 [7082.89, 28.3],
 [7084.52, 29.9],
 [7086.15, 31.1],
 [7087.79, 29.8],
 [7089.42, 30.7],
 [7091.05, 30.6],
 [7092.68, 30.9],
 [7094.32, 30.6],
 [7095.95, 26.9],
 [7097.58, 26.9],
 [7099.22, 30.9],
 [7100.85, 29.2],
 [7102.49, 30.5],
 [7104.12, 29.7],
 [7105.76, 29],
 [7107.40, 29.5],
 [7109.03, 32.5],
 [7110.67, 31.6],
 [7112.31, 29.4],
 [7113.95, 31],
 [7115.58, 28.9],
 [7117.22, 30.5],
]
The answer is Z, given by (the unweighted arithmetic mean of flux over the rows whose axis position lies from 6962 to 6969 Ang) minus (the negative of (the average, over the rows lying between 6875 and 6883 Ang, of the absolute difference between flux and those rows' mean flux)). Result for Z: 30.0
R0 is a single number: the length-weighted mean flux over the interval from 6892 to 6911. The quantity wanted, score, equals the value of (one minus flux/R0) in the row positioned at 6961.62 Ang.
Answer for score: 0.05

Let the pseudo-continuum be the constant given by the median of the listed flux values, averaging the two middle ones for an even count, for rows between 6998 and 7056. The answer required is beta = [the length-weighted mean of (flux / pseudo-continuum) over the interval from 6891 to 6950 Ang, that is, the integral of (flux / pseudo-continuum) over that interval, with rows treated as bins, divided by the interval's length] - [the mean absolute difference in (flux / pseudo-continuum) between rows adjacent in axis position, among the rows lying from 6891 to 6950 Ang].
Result 0.97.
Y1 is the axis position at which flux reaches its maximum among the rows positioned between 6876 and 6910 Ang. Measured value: 6905.75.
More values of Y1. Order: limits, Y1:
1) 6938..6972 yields 6945.61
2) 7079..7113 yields 7109.03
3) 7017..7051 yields 7026.04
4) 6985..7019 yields 7009.88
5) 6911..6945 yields 6923.26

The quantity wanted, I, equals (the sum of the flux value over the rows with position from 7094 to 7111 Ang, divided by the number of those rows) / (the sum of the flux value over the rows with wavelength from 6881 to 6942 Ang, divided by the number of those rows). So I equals 0.98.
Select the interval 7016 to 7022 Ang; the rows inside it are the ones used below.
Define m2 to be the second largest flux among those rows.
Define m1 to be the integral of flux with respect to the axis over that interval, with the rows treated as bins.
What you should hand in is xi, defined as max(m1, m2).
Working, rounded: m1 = 175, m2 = 30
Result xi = 175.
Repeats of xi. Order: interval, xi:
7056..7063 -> 201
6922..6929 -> 215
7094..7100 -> 172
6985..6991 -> 175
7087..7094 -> 214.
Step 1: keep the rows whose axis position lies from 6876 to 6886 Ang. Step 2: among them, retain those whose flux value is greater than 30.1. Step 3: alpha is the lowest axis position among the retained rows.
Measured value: 6877.18 Ang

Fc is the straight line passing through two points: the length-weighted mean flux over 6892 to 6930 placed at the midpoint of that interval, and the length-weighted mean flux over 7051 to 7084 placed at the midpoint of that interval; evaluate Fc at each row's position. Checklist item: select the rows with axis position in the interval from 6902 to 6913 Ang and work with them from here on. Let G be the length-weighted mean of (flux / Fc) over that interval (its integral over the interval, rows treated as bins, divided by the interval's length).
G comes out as 1.04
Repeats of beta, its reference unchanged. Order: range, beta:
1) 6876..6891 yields 1.01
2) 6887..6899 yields 0.90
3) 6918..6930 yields 0.95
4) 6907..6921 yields 0.99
